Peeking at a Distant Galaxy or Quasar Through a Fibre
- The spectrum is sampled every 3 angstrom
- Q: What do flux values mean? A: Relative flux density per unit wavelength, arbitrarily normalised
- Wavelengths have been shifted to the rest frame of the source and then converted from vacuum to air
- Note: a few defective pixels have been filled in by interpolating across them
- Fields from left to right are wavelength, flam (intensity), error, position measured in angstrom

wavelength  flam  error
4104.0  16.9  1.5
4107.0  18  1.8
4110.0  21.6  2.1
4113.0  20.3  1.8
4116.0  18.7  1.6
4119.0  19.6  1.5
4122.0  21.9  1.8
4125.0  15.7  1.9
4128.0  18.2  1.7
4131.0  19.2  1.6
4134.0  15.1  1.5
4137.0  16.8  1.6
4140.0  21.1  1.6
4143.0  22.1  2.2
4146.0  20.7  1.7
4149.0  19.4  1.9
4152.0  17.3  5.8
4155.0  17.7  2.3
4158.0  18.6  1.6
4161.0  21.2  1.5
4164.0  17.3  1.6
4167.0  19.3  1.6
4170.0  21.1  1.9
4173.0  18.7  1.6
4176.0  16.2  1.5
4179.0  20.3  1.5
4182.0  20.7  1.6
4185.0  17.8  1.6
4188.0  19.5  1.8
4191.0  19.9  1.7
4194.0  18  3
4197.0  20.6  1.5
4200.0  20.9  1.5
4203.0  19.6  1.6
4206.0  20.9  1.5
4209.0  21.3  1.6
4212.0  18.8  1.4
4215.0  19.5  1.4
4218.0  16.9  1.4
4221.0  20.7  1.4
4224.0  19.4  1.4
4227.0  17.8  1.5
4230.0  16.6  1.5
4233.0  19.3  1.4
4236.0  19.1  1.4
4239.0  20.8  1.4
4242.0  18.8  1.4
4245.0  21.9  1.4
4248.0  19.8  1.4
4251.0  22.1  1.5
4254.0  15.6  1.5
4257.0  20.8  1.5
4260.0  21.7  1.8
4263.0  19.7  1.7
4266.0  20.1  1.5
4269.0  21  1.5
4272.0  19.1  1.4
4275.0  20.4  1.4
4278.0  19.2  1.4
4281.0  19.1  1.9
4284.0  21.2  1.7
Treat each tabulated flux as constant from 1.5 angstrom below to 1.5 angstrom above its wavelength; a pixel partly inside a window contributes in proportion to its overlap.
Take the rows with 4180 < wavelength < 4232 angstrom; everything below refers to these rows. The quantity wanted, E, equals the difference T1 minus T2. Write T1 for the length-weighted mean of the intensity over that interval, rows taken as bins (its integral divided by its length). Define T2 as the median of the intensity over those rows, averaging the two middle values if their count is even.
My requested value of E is -0.14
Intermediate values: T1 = 19.4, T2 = 19.5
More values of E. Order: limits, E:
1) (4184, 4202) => -0.20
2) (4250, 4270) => -0.73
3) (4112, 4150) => -0.28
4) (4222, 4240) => -0.37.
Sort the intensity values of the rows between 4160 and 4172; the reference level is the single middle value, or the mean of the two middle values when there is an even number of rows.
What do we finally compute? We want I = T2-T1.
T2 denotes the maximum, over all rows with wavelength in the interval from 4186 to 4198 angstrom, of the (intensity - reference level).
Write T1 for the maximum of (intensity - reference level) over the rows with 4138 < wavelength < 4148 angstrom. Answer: -1.5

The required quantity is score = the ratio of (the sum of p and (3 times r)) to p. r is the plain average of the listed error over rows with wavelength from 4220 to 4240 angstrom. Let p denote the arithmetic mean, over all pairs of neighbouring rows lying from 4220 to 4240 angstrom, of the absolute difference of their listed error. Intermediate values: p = 0.03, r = 1.43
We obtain 130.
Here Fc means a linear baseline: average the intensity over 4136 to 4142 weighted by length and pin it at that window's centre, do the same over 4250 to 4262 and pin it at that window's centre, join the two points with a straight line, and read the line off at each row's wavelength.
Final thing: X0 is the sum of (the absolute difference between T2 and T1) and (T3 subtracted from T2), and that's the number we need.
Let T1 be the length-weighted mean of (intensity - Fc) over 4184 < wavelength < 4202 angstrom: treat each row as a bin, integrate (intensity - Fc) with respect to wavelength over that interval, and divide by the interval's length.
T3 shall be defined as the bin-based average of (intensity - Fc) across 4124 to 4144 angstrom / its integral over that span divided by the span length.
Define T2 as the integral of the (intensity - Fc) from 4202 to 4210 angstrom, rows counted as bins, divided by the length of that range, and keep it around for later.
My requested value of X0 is 3.0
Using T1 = -0.1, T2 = 0.9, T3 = -1.1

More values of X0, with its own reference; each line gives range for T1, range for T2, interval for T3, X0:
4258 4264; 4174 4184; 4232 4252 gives 0.5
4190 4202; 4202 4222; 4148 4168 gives 1.0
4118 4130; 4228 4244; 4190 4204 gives -0.6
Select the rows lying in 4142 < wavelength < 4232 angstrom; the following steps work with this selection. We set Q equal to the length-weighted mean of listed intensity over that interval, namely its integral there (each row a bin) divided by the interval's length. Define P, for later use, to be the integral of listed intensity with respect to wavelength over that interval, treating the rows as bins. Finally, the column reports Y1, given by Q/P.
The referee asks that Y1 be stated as 0.011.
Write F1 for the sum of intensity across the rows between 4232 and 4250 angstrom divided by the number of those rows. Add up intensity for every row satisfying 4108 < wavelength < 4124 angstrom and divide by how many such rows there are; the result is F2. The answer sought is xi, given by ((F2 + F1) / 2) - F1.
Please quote 0.2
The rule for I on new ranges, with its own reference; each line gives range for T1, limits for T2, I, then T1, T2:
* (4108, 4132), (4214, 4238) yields -1.2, 1.7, 0.50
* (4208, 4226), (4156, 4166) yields -0.1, 1.1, 1.00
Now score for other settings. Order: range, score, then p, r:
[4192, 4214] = 17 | 0.33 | 1.73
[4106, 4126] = 26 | 0.22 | 1.79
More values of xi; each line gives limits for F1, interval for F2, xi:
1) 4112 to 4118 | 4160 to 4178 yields -0.3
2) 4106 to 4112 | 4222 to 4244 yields -0.5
